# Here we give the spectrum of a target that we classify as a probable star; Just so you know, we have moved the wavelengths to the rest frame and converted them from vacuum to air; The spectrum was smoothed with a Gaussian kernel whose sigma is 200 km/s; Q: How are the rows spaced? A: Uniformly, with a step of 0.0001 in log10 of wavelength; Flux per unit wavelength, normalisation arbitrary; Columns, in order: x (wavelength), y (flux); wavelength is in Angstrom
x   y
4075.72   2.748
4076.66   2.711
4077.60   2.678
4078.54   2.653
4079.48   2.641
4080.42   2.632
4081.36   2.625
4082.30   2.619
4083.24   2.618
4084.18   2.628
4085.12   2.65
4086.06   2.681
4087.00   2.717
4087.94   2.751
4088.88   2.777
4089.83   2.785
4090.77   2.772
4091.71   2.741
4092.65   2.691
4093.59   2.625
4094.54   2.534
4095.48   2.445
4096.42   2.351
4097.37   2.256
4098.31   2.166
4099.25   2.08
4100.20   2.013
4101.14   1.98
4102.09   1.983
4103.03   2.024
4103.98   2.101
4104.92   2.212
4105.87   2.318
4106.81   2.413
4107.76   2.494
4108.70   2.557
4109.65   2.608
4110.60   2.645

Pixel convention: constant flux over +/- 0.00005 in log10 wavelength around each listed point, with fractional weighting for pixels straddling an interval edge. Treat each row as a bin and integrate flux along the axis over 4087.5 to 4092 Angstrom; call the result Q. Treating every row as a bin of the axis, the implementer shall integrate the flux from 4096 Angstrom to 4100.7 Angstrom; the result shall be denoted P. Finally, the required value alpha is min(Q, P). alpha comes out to 10.2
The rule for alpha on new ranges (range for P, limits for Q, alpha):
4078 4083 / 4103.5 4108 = 10.3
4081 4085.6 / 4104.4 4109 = 11.0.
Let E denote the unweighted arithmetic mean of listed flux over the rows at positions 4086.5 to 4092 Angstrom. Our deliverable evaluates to 2.76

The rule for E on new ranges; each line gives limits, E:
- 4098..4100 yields 2.12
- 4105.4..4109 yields 2.45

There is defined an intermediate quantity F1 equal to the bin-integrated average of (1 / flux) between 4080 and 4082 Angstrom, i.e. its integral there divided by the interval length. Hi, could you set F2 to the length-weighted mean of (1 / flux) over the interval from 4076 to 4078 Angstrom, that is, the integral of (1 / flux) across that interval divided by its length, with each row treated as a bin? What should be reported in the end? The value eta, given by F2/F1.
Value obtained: 0.97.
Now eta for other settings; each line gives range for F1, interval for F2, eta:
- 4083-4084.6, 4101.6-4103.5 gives 1.31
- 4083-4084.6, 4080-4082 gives 1.00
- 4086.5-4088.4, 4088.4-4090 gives 0.98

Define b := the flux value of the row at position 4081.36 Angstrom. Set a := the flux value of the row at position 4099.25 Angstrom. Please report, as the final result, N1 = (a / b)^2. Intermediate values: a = 2.08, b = 2.625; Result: 0.6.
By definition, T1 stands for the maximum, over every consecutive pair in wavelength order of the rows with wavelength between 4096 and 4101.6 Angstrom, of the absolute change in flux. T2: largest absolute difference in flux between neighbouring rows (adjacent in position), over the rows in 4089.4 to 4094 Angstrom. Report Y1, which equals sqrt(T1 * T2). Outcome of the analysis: 0.08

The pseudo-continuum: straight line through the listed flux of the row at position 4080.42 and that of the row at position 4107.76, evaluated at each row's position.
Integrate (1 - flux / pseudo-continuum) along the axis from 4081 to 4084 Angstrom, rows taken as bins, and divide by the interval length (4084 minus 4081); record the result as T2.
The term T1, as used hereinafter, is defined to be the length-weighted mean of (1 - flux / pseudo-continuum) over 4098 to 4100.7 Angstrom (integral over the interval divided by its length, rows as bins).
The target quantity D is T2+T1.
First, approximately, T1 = 0.18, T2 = 0.000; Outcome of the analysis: 0.18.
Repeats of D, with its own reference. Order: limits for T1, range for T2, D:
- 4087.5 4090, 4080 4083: -0.07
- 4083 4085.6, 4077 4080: -0.01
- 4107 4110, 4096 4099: 0.10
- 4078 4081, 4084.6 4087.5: -0.03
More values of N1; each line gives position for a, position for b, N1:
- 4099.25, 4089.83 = 0.6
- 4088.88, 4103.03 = 1.9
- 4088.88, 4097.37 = 1.5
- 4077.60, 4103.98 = 1.6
